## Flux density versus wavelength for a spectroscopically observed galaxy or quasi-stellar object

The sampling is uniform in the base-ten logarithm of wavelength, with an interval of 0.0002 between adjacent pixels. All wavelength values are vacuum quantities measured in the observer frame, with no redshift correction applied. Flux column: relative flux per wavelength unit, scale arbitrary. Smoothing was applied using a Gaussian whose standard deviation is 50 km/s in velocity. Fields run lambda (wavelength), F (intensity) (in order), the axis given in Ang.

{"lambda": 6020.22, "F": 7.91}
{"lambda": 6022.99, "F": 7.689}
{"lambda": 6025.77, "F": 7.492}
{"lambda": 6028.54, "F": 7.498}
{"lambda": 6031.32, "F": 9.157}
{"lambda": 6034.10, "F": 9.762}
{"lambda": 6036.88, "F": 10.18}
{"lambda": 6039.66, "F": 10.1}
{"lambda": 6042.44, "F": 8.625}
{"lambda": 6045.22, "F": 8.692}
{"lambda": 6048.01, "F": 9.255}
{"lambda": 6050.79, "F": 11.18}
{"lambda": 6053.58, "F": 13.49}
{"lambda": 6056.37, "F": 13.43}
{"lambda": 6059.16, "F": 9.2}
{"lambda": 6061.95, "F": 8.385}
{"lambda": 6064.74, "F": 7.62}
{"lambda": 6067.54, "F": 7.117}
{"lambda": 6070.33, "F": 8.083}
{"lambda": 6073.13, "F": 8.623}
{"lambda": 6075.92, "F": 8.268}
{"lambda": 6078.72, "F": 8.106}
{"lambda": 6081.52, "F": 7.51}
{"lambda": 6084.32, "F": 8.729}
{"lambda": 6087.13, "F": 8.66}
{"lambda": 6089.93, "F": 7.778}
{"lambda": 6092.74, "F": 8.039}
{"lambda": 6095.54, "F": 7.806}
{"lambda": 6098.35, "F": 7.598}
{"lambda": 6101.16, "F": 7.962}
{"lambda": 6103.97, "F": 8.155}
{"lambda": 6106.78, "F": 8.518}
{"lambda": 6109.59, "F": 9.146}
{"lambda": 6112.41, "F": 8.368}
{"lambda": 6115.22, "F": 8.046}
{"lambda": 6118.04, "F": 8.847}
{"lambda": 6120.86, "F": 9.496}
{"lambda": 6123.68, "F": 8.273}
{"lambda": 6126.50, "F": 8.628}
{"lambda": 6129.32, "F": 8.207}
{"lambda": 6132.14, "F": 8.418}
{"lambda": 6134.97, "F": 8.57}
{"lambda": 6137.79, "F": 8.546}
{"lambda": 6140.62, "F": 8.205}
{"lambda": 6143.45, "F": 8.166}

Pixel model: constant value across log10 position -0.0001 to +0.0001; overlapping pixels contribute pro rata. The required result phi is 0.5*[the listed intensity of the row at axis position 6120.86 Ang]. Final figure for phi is 4.7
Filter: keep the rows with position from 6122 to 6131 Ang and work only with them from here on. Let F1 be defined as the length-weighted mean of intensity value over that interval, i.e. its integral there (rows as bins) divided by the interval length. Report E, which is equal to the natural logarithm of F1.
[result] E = 2.13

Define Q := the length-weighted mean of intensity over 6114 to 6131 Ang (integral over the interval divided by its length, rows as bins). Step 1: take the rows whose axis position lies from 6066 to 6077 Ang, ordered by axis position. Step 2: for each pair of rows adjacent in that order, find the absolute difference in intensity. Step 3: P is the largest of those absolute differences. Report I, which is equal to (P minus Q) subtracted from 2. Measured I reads 9.6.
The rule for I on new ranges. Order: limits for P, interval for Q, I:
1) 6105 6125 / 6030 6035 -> 10.2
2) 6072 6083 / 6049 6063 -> 12.6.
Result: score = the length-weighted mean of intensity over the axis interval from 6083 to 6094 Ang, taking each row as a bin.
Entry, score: 8.3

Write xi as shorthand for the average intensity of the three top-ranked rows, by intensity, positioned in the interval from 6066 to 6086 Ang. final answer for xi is 8.5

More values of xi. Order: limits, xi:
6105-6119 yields 8.8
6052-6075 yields 12.0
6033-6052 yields 10.5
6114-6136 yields 9.0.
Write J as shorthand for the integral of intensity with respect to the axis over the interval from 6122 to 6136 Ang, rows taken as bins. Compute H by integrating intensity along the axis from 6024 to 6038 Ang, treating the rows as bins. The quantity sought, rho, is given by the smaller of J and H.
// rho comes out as 118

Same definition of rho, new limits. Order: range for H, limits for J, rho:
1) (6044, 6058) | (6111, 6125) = 120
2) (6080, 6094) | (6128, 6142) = 114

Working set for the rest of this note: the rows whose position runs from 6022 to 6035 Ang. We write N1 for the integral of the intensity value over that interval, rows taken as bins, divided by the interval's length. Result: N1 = 8.3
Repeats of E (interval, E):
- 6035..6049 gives 2.24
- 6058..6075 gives 2.10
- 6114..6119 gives 2.13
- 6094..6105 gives 2.06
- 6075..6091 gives 2.10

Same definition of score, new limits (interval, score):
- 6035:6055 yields 10.2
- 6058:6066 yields 8.4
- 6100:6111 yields 8.5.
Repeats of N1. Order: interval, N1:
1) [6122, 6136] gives 8.4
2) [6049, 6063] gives 11.2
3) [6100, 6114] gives 8.4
